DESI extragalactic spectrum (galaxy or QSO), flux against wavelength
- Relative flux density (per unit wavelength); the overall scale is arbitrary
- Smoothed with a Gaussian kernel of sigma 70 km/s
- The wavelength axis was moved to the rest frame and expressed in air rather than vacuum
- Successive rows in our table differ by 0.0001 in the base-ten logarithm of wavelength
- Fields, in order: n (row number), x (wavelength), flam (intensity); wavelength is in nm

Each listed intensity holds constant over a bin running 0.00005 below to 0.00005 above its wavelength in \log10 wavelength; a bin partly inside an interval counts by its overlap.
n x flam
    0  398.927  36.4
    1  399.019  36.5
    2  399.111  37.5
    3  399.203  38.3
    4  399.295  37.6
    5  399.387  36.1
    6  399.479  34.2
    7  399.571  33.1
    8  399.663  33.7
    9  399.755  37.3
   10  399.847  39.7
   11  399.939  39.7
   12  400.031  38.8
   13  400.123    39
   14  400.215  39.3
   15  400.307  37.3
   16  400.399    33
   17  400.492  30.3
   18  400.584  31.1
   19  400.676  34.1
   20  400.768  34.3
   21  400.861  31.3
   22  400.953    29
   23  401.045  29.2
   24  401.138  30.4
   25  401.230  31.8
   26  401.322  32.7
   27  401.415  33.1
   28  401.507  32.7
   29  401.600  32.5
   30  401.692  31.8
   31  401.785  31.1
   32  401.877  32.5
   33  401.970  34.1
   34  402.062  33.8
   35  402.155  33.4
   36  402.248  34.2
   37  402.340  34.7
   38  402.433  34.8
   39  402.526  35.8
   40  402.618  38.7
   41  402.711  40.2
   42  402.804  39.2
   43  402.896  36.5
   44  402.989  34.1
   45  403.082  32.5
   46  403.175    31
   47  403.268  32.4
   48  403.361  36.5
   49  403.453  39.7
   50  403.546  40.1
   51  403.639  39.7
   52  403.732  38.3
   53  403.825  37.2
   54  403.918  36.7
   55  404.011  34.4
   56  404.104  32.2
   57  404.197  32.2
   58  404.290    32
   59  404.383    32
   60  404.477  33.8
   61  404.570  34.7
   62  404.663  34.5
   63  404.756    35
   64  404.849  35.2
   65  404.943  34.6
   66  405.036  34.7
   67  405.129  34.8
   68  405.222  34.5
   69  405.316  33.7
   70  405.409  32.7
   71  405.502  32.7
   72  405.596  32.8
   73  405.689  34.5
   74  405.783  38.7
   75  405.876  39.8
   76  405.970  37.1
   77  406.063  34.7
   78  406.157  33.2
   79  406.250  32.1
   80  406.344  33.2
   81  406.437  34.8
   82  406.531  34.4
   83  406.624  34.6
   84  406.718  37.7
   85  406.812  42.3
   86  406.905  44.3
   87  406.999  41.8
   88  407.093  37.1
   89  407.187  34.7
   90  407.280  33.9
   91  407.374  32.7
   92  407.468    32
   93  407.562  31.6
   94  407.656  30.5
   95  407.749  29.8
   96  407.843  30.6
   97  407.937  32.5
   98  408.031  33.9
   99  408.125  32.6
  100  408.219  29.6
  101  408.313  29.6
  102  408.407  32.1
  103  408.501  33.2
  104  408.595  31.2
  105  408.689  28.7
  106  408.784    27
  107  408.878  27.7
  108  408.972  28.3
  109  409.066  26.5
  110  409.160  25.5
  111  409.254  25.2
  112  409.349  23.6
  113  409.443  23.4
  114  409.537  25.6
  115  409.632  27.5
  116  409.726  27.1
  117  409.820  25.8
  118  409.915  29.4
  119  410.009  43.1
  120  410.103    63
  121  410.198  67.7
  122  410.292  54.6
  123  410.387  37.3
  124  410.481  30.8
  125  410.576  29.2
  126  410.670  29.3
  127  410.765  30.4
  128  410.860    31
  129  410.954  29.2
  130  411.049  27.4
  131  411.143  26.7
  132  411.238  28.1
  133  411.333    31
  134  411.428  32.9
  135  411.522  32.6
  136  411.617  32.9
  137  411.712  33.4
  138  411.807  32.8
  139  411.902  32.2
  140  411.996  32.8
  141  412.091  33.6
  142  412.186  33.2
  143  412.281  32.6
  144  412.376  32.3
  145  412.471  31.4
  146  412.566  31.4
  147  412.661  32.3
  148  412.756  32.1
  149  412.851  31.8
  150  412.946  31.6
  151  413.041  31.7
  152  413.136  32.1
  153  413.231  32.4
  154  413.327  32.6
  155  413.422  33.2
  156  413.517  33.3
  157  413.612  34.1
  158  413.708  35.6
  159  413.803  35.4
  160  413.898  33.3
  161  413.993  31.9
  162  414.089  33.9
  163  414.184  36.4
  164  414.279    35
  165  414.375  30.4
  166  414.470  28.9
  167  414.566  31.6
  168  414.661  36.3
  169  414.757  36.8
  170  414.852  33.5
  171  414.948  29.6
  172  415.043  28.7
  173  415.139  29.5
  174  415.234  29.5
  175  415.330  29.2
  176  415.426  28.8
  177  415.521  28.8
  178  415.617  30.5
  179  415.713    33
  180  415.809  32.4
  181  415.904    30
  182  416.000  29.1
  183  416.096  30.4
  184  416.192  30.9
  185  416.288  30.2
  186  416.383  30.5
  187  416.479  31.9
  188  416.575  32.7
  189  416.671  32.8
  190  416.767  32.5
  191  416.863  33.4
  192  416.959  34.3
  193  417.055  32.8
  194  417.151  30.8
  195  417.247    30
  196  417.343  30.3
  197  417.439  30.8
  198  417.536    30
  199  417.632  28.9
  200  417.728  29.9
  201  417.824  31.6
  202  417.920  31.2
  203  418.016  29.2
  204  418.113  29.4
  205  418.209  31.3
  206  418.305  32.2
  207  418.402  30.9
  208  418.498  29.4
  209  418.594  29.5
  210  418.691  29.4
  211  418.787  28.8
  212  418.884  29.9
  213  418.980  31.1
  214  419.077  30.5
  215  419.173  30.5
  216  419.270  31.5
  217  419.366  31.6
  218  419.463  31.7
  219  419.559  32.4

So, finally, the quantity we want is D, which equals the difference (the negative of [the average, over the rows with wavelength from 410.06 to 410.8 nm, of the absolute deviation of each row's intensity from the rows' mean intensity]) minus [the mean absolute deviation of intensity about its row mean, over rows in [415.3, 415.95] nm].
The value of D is -15.6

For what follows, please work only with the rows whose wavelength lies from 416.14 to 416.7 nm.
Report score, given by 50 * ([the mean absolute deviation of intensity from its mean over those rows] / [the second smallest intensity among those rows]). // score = 1.6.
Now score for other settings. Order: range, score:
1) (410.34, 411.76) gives 3.7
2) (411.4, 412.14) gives 0.5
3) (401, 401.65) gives 1.9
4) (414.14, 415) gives 4.6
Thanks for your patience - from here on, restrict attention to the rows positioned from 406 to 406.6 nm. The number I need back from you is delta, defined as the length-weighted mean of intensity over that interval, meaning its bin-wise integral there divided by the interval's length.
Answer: 34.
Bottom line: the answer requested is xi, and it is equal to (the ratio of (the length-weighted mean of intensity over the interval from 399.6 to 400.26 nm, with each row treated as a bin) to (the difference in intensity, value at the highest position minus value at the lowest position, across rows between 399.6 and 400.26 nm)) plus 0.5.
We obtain 7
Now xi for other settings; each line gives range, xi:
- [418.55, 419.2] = 30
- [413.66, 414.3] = -57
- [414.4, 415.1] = -160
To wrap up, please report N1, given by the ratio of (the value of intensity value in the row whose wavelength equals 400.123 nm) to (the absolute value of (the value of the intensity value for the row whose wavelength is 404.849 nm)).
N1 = 1.11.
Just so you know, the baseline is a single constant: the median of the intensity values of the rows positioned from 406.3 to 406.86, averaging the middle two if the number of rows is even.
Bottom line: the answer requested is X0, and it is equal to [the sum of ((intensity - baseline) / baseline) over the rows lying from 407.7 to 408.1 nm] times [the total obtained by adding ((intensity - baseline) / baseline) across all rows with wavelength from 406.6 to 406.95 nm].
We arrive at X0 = -0.20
